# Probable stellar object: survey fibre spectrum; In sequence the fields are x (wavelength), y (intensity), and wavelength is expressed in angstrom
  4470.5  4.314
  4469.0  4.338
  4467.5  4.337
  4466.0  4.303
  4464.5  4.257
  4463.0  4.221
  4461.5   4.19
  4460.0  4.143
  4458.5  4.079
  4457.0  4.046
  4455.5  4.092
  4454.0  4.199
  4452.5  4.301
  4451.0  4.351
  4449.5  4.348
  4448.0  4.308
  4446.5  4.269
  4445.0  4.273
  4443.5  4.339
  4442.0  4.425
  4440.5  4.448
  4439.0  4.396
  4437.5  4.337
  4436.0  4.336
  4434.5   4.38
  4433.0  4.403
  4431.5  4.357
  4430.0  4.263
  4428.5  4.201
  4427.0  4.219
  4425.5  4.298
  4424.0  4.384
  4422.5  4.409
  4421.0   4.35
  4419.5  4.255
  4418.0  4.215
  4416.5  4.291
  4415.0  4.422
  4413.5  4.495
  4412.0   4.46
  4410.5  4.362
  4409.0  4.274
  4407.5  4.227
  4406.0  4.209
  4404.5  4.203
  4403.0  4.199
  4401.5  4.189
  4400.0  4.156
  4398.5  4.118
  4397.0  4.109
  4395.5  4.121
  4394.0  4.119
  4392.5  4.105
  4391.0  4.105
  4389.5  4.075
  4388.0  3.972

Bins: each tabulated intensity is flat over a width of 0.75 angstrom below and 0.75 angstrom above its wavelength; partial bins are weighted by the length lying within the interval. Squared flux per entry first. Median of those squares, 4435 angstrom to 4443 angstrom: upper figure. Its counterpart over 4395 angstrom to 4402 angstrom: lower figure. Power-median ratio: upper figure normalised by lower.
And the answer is 1.14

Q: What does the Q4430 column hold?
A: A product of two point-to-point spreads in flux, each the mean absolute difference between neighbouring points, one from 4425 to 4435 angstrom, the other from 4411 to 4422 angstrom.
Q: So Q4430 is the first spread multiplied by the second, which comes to 0.0040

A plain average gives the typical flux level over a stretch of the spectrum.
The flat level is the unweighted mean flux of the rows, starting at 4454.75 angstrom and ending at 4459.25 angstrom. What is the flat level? 4.07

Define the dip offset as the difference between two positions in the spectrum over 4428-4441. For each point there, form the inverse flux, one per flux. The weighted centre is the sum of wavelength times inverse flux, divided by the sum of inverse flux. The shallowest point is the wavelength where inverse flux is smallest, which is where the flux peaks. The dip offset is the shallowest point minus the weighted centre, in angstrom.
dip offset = 6.0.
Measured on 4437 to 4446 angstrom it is -0.8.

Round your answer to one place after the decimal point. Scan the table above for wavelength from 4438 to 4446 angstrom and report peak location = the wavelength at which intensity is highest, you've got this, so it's 4440.5 angstrom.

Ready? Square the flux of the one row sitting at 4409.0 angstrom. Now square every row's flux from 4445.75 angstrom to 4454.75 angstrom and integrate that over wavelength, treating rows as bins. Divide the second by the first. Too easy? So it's 9.1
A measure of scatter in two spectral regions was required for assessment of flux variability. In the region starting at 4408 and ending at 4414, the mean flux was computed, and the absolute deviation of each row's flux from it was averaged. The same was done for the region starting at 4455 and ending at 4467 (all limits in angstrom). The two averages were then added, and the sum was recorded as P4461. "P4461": 0.16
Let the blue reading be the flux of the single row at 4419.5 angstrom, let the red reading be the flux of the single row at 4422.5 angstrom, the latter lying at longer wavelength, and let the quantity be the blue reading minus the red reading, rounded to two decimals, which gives -0.15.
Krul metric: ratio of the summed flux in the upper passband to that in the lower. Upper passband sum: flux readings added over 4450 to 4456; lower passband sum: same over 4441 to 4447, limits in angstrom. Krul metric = 0.98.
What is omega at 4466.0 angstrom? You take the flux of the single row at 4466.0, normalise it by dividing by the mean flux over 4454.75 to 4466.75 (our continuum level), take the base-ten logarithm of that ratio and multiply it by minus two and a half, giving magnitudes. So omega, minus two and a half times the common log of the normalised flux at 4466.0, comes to -0.035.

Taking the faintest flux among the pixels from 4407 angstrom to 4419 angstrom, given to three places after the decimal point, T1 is 4.215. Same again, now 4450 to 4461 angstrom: 4.046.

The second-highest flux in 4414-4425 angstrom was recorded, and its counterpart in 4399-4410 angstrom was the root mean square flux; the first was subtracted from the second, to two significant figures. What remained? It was -0.20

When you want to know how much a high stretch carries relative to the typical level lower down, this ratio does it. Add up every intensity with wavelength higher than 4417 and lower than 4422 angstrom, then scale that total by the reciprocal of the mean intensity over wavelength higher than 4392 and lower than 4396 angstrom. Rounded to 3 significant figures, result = 3.12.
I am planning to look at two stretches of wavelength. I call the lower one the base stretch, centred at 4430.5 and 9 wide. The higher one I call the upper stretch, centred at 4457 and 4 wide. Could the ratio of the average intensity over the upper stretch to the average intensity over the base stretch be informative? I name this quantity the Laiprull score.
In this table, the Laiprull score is 0.946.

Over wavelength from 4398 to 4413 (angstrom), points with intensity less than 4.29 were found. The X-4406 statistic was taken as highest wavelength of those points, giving 4409.0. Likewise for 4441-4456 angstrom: 4455.5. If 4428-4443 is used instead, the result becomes 4430.0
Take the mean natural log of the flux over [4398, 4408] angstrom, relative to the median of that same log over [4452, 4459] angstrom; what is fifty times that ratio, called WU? 50.8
